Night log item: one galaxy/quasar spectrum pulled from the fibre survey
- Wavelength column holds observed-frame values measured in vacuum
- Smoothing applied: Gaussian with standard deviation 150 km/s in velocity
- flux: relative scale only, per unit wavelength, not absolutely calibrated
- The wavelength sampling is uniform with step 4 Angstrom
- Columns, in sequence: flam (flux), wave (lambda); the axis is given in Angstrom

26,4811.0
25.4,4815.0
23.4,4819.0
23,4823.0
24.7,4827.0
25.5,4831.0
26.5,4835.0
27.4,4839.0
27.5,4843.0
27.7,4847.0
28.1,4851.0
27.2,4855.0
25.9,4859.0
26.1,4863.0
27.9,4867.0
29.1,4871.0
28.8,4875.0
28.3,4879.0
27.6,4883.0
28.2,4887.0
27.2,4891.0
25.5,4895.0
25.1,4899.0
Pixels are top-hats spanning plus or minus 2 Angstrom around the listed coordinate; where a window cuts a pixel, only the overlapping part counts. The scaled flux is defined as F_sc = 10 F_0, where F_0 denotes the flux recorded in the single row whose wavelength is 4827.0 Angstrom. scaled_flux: 247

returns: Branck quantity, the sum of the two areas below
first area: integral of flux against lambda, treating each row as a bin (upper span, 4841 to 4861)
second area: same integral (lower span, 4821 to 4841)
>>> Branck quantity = 1054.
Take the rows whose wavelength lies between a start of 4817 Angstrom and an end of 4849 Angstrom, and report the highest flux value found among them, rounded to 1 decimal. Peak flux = 27.7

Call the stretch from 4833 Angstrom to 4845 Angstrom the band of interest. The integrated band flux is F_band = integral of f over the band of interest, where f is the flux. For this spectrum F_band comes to 326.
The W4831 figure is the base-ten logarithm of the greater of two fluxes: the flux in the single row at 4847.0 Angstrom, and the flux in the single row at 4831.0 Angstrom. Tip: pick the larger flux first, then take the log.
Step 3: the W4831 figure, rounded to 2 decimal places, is 1.44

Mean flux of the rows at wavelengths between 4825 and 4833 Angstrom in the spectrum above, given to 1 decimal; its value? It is 25.1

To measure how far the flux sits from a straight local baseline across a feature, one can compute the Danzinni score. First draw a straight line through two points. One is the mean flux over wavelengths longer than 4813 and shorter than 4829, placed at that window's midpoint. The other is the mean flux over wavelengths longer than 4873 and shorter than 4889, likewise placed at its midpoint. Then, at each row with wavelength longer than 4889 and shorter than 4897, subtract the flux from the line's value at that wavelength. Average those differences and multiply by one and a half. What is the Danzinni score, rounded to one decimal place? 4.0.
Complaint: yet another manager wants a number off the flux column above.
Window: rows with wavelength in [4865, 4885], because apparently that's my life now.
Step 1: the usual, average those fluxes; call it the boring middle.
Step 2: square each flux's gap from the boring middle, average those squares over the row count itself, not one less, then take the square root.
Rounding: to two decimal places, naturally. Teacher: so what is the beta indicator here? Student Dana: 0.55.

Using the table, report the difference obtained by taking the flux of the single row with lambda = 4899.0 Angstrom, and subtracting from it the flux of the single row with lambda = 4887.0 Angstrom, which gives -3.1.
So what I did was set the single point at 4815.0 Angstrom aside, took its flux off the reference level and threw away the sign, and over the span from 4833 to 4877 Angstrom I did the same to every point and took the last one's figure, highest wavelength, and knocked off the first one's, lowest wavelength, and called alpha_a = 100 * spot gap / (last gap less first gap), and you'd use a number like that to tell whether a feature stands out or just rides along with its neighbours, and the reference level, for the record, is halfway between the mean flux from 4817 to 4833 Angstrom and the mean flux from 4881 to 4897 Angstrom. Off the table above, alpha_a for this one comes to 10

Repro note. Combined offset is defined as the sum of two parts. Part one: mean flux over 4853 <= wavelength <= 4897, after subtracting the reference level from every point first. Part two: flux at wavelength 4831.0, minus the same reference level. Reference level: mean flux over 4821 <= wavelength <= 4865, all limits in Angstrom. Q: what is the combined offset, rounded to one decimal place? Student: 0.3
